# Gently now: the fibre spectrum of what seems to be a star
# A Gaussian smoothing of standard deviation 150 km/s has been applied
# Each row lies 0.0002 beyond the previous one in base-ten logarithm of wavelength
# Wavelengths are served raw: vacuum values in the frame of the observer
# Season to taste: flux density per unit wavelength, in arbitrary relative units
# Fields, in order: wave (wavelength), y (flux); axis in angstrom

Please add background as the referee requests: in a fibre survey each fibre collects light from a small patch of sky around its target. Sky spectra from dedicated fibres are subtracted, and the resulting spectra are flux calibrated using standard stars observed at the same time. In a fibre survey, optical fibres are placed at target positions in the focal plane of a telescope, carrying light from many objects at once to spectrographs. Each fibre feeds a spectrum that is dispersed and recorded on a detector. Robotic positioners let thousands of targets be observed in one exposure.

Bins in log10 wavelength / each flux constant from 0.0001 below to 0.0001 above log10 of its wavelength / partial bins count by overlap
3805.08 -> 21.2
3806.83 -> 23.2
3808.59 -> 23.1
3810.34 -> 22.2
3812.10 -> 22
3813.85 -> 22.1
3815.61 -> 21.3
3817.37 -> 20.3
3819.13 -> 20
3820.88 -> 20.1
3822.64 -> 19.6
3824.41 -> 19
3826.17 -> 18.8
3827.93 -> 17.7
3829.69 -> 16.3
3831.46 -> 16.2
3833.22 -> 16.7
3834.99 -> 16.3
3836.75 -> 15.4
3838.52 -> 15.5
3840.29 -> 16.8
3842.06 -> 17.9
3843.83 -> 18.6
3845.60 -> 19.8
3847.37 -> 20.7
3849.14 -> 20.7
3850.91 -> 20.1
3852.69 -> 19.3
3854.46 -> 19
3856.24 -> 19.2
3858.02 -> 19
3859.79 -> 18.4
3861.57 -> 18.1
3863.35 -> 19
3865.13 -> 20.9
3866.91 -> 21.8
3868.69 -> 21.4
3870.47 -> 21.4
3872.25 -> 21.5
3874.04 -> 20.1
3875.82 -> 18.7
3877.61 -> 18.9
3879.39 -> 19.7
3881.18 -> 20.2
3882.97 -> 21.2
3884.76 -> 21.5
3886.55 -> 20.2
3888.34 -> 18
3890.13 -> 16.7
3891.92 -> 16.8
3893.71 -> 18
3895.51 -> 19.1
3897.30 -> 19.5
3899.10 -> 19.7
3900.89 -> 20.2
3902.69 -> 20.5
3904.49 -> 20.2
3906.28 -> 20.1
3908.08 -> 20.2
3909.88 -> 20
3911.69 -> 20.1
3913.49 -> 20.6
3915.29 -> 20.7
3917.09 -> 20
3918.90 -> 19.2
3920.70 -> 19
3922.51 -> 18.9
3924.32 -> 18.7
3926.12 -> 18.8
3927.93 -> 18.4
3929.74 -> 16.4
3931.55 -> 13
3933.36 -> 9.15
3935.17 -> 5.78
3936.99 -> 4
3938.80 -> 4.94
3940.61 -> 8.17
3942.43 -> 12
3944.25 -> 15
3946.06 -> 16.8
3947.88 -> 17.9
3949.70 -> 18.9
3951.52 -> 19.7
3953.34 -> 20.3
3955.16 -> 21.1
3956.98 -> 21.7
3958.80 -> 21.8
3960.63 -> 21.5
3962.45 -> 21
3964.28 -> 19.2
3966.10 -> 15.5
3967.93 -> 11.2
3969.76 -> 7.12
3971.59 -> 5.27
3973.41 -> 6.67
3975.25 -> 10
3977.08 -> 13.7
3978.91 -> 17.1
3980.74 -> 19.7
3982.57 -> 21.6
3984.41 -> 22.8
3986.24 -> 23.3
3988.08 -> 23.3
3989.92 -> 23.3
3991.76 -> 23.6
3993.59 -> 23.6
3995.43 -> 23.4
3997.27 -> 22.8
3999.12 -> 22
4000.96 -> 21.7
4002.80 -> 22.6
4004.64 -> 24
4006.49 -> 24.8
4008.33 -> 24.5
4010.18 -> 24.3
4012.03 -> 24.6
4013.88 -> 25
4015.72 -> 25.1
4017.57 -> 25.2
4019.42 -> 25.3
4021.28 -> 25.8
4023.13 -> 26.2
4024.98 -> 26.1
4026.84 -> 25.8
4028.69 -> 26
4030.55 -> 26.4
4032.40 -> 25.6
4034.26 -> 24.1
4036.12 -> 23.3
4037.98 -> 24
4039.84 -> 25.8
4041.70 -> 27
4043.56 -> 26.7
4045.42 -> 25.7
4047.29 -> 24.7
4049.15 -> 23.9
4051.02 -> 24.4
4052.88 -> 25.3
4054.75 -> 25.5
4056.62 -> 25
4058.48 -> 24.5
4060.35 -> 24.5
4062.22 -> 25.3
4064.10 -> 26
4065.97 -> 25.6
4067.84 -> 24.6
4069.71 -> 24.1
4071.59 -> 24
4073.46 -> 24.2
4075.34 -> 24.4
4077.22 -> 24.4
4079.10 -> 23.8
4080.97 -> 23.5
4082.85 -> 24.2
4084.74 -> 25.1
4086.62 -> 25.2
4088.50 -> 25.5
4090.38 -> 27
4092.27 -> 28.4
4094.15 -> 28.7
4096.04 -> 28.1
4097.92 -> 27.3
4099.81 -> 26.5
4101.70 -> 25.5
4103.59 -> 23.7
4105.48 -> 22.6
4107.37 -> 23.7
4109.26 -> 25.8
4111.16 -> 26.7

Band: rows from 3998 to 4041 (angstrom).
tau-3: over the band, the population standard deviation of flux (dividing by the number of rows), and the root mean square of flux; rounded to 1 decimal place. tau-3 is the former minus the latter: -23.4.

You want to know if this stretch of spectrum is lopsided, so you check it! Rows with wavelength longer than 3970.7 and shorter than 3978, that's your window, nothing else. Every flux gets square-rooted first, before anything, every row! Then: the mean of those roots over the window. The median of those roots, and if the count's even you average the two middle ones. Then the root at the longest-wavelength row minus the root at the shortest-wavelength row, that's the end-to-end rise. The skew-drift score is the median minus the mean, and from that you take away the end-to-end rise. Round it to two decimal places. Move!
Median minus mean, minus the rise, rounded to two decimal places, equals -1.47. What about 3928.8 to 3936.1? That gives 1.69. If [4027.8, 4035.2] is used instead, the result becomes 0.22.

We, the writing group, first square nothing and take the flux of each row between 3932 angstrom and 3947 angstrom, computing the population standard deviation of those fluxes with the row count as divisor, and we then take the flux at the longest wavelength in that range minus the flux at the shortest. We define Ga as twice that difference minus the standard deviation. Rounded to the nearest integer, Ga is 11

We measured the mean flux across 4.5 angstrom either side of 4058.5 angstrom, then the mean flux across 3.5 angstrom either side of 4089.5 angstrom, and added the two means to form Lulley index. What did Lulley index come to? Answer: 51.5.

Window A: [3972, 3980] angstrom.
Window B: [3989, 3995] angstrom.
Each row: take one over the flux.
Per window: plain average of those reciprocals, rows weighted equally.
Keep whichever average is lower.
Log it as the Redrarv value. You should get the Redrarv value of 0.0426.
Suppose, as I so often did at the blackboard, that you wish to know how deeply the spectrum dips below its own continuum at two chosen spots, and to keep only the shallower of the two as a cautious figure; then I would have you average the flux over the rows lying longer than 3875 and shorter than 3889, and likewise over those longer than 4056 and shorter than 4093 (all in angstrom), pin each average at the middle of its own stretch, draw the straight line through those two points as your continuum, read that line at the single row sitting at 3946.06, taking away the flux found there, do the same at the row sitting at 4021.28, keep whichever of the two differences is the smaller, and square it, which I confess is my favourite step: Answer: 5.1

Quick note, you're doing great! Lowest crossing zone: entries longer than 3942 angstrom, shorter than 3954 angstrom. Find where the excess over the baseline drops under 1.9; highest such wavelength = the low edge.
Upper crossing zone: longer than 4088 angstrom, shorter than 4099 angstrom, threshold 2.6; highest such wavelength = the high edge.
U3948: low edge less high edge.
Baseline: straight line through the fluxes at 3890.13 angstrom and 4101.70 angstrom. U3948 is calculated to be -144.6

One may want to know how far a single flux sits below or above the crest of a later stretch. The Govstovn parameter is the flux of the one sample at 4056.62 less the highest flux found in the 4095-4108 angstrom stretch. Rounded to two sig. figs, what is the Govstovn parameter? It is -3.1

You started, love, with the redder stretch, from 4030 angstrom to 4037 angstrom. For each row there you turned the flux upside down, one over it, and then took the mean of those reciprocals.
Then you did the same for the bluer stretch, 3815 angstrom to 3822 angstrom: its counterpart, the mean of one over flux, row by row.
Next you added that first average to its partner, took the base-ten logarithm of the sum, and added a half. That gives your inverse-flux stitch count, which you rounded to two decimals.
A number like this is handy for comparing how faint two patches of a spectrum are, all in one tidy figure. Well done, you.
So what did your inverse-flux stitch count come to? -0.55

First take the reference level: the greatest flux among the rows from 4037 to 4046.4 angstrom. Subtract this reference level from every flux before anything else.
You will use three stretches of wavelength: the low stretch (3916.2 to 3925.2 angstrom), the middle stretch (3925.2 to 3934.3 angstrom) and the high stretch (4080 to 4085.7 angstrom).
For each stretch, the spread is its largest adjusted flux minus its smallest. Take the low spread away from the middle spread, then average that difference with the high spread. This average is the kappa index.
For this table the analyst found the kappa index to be 5.0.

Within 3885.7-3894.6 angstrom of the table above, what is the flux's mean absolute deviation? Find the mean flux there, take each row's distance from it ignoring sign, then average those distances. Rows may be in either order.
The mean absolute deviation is 1.0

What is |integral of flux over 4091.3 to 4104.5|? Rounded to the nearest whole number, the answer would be 355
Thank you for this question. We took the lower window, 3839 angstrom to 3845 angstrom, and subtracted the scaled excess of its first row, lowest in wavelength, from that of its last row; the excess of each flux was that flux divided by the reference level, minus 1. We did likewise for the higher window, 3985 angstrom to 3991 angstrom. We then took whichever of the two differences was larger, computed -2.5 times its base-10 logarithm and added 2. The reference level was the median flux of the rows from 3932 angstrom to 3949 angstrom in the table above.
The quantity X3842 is 3.77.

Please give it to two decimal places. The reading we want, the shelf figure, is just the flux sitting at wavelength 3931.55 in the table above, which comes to 13.00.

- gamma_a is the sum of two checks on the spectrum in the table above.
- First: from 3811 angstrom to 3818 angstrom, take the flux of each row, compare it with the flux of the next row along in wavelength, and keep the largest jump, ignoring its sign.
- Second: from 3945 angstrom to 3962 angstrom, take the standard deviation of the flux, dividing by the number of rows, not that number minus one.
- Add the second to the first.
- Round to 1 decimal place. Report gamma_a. 2.7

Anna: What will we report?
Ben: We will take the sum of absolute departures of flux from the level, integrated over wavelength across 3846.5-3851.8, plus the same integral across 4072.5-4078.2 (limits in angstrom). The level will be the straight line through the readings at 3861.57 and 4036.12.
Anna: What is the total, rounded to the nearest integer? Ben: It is 15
